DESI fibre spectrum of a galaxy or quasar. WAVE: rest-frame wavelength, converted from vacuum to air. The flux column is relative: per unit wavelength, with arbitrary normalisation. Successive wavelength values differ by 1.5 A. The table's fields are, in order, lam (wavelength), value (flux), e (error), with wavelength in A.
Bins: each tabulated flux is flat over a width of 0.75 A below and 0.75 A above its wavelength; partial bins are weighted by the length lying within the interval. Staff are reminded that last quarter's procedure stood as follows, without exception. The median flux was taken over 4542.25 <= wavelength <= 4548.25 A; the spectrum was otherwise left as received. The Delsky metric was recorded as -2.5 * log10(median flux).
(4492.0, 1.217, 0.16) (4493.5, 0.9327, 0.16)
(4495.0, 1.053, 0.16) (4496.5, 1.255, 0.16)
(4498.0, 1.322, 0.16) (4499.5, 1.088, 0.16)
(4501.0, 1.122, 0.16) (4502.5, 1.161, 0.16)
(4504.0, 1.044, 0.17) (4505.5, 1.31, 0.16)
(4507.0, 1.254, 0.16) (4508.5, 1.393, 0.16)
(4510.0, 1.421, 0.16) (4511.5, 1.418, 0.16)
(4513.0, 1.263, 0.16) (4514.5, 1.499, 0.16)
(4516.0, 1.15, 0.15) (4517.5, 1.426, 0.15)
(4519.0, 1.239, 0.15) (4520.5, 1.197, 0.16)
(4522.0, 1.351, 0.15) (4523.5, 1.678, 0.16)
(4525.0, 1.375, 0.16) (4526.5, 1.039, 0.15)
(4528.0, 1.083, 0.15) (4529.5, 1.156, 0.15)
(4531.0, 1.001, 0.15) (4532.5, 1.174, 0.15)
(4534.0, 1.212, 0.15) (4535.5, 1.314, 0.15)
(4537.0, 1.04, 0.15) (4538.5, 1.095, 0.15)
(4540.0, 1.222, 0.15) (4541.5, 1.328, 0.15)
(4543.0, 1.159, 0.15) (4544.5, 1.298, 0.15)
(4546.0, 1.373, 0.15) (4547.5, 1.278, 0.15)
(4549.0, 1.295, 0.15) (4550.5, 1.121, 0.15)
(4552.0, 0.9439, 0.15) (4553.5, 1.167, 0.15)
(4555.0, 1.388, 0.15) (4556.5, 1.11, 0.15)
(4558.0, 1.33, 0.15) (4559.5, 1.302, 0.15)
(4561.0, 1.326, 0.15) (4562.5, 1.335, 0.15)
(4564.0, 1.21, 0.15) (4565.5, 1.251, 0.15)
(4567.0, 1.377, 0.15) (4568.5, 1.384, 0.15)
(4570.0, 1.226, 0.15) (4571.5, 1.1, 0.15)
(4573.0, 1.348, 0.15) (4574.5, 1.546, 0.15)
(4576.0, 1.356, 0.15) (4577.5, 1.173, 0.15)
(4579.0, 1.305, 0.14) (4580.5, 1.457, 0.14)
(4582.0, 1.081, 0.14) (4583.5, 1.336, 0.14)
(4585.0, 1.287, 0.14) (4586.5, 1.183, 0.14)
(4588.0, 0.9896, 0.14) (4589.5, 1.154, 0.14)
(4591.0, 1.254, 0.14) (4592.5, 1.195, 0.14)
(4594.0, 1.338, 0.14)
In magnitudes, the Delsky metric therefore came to -0.27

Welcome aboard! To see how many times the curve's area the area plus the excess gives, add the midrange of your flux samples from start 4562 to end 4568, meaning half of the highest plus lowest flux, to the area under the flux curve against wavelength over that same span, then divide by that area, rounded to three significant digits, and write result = 1.17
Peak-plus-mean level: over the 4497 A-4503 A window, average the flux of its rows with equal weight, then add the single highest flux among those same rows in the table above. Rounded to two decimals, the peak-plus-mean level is 2.50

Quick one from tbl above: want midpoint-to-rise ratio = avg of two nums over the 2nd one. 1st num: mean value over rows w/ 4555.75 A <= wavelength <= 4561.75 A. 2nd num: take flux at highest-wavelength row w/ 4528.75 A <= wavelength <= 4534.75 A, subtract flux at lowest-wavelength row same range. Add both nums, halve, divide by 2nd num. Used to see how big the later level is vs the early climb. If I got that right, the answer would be 12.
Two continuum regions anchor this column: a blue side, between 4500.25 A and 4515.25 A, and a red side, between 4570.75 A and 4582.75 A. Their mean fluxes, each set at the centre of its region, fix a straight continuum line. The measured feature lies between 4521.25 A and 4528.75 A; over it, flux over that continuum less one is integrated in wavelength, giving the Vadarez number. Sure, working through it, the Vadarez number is 0.1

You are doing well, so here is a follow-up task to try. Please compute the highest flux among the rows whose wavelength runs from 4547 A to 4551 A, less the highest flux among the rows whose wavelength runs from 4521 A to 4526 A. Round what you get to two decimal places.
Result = -0.38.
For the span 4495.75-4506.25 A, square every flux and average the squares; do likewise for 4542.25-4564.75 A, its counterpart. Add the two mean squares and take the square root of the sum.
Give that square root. 1.72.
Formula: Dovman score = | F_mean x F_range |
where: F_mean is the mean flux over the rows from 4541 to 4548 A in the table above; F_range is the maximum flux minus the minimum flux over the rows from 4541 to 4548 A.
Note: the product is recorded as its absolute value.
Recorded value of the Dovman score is 0.28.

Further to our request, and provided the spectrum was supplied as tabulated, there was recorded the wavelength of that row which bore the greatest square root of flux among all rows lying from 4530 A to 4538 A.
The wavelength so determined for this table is 4535.5 A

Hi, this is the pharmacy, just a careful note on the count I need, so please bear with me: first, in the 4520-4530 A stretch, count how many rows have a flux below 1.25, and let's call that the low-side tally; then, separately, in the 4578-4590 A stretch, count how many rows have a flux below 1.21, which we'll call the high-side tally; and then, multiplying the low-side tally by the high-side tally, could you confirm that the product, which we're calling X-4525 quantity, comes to 16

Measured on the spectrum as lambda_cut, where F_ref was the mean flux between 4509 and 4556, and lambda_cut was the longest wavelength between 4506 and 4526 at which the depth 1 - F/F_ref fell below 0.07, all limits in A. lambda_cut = 4525.0 A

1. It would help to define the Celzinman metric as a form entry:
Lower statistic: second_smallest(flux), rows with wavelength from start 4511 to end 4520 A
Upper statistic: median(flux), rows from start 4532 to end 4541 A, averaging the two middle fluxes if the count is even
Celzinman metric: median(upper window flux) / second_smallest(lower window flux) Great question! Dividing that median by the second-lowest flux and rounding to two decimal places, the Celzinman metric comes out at 0.96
